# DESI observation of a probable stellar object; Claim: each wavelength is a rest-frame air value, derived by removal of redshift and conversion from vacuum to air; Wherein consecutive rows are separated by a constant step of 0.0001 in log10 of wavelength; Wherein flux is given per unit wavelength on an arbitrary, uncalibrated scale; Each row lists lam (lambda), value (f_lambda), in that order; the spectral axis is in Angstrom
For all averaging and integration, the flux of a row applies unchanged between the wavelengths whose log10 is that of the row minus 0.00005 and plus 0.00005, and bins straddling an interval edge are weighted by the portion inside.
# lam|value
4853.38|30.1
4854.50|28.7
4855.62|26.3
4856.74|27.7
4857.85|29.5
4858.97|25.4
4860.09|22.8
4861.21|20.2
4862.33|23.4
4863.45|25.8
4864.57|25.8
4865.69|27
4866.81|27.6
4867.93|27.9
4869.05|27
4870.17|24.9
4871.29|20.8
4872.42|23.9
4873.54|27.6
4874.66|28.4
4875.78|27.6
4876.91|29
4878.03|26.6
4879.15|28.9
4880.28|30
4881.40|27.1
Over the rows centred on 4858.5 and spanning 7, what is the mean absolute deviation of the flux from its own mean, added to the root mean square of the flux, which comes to 28.0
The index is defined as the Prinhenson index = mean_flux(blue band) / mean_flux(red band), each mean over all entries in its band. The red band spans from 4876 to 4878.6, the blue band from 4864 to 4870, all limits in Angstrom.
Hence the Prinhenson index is 0.97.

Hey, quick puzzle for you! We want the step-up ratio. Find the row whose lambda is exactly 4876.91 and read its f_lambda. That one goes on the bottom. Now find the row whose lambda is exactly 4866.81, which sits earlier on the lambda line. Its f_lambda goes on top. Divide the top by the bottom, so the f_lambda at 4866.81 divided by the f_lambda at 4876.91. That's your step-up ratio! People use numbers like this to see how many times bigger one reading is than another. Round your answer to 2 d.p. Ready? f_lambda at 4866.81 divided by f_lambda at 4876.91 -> 0.95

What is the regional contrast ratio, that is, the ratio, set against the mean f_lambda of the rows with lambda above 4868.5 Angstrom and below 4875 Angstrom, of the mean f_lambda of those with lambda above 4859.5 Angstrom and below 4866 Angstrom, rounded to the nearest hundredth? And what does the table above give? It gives 0.95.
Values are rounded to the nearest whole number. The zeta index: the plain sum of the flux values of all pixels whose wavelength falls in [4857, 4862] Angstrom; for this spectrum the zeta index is 98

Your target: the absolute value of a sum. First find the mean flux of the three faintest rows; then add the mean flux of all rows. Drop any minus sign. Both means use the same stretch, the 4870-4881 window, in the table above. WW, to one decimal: 50.0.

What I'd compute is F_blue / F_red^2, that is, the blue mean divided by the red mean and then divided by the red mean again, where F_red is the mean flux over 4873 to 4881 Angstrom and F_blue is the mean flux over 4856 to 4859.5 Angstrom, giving 0.034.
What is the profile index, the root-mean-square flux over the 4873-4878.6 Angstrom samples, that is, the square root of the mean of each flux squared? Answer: 27.9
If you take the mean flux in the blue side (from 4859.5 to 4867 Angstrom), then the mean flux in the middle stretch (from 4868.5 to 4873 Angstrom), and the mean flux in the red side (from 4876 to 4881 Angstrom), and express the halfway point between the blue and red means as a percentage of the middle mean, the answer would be 110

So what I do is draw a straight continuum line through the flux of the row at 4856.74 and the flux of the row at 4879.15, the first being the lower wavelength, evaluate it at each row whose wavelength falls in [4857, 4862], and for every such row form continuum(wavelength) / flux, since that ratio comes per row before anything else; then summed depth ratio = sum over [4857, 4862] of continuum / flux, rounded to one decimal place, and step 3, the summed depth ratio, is 4.6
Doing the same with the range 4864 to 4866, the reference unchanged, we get 2.1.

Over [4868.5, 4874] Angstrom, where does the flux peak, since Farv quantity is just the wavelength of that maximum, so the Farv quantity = 4873.54 Angstrom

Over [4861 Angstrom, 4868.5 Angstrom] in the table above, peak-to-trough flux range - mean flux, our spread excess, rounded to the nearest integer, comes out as -18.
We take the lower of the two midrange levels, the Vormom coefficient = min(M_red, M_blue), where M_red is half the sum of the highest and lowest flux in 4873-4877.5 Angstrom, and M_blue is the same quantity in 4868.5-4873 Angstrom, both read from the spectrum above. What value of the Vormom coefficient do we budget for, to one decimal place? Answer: 23.9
